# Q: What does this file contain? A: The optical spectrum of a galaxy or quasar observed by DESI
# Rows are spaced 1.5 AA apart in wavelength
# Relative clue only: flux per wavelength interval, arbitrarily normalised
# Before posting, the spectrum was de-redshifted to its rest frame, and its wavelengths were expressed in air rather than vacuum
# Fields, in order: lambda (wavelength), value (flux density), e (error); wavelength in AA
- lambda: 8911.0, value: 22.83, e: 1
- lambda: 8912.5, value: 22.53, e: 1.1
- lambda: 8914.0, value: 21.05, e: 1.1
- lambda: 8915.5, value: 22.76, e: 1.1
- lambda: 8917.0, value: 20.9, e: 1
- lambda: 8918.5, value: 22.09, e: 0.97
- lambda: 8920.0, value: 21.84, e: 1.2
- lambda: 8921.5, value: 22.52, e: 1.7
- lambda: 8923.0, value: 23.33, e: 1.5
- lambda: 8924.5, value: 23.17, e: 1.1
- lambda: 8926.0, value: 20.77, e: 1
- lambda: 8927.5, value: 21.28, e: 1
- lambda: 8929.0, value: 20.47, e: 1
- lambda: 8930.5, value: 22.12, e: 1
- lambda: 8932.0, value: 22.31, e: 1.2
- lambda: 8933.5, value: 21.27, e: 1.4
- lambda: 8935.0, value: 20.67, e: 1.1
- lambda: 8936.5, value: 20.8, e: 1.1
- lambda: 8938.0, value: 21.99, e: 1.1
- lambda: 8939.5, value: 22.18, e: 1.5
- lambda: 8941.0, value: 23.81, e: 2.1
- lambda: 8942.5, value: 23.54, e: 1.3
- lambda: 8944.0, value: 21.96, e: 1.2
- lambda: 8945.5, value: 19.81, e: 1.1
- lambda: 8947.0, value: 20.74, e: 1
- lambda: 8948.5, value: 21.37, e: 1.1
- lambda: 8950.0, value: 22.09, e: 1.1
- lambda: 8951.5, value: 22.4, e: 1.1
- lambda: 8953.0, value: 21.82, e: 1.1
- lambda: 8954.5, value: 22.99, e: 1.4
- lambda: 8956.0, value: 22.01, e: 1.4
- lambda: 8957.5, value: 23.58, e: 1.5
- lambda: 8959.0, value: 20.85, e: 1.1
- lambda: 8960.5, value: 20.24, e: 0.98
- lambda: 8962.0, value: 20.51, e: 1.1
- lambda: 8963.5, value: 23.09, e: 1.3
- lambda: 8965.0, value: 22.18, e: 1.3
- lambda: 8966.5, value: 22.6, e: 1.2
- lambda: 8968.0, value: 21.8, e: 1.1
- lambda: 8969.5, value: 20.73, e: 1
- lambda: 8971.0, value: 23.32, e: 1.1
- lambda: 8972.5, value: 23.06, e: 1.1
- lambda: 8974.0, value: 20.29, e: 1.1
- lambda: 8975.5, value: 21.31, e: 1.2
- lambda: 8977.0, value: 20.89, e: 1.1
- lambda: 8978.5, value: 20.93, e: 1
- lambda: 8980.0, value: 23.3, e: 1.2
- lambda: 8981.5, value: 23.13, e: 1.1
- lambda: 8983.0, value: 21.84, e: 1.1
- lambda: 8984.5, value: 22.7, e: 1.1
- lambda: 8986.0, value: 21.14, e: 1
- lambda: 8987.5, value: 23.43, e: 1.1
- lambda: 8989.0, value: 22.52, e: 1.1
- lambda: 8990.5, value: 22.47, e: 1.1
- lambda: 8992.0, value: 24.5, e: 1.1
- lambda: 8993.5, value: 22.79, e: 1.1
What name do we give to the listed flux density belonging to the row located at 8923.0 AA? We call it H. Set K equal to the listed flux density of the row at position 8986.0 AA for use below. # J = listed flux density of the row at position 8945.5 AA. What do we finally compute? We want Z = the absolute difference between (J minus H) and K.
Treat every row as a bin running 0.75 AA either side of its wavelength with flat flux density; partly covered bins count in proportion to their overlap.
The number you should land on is 24.7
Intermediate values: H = 23.33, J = 19.81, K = 21.14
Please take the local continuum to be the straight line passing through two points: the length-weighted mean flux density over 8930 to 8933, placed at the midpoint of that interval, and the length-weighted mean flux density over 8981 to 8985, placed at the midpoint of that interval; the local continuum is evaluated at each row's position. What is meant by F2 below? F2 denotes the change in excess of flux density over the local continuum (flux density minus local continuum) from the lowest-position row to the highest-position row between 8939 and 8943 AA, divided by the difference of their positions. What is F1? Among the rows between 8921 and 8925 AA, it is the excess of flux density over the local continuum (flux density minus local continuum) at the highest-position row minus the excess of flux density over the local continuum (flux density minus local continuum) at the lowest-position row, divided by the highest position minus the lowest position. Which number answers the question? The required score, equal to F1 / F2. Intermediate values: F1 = 0.2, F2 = 0.45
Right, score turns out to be 0.5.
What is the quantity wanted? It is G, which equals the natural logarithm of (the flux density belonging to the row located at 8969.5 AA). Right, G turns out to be 3.03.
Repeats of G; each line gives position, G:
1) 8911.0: 3.13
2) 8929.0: 3.02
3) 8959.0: 3.04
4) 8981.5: 3.14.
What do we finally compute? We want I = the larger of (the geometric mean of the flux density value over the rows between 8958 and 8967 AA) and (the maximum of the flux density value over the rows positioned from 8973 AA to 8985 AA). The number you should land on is 23.3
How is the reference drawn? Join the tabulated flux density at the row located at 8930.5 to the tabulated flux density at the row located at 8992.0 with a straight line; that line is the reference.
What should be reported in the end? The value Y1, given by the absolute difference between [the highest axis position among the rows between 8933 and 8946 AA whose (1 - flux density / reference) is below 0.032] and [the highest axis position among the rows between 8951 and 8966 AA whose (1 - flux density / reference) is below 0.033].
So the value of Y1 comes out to 19.5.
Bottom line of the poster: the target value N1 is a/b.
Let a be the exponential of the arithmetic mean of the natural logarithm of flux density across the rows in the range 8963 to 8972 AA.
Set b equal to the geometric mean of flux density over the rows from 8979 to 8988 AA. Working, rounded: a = 22.3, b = 22.6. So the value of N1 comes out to 0.99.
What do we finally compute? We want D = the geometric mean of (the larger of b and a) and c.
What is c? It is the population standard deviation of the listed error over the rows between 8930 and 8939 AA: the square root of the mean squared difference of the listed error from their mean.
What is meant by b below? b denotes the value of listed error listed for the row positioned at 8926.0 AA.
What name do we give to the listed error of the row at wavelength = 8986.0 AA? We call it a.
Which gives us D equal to 0.35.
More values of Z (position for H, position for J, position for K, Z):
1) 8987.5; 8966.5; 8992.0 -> 25.3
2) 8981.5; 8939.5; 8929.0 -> 21.4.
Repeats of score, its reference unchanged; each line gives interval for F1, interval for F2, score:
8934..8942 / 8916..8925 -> 1.7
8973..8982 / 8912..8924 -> 5.4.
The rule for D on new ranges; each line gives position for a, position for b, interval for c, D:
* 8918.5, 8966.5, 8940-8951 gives 0.65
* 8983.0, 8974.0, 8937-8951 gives 0.60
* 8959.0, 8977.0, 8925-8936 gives 0.39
